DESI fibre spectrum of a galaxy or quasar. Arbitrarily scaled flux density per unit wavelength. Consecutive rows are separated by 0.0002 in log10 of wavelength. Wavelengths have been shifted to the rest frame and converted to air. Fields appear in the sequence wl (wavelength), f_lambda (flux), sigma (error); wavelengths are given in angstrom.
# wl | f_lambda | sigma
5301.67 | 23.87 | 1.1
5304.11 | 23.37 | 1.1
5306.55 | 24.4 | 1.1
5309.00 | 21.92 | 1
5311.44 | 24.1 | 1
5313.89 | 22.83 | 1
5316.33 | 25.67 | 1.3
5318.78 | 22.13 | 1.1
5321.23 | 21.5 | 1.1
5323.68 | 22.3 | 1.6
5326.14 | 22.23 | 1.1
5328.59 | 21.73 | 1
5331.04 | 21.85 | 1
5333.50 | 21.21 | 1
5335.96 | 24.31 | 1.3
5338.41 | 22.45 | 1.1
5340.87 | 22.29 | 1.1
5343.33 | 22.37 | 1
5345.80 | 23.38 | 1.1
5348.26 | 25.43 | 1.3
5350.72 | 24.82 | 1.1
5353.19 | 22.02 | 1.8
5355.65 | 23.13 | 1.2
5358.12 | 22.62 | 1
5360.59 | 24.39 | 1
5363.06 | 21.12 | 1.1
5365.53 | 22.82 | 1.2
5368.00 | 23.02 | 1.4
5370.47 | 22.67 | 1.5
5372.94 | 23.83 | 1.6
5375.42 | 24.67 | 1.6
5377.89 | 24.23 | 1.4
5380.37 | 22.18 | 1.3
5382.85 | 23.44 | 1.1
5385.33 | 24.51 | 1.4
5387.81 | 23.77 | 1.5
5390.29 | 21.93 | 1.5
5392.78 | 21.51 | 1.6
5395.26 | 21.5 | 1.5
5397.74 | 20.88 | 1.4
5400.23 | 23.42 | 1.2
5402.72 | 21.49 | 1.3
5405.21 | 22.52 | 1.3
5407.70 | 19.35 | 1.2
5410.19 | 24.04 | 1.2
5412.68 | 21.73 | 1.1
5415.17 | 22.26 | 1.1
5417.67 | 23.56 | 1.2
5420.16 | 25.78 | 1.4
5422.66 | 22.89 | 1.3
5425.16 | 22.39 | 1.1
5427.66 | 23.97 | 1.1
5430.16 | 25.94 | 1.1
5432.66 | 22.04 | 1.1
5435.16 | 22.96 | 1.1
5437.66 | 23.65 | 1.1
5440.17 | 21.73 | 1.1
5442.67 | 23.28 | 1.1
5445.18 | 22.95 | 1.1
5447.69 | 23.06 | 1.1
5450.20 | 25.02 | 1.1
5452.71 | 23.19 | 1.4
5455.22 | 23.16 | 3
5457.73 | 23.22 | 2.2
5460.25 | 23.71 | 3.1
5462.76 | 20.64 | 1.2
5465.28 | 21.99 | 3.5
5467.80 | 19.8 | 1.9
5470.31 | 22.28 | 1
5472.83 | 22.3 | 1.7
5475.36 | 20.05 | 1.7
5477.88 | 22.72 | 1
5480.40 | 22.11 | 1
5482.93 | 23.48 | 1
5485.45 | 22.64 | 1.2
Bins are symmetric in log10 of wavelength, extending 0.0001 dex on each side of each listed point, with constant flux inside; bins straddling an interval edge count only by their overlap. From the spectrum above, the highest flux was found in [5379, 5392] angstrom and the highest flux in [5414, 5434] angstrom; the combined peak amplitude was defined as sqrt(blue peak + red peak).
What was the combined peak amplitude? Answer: 7.10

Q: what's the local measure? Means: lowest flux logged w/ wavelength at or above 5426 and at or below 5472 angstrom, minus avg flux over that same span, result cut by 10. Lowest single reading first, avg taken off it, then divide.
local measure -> -0.31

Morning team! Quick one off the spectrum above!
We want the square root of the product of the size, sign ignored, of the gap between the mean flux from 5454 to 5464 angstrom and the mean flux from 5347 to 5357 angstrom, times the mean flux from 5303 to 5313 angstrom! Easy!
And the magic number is 5.2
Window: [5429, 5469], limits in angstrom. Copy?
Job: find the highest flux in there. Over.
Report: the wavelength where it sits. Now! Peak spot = 5430.16 angstrom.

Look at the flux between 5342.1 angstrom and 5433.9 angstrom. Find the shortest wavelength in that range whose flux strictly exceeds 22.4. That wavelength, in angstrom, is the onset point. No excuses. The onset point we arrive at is 5345.80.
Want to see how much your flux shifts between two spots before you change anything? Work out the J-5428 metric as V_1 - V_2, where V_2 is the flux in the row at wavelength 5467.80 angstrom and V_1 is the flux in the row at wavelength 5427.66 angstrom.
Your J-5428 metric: 4.2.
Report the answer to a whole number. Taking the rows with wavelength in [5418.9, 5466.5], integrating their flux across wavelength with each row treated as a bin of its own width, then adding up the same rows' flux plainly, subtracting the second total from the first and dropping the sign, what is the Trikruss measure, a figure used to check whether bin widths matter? 665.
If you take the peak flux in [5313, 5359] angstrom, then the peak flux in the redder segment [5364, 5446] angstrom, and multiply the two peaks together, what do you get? 666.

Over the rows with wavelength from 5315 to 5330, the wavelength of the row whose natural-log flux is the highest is 5316.33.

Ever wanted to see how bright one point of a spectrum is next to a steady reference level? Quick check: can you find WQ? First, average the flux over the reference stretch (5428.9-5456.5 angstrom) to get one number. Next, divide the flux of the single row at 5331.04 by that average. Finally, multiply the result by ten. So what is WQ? 9.4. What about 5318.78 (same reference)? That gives 9.5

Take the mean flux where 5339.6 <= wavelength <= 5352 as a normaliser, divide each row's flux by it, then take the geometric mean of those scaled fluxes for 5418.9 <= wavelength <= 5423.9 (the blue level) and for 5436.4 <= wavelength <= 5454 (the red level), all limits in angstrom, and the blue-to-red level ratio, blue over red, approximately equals 1.04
